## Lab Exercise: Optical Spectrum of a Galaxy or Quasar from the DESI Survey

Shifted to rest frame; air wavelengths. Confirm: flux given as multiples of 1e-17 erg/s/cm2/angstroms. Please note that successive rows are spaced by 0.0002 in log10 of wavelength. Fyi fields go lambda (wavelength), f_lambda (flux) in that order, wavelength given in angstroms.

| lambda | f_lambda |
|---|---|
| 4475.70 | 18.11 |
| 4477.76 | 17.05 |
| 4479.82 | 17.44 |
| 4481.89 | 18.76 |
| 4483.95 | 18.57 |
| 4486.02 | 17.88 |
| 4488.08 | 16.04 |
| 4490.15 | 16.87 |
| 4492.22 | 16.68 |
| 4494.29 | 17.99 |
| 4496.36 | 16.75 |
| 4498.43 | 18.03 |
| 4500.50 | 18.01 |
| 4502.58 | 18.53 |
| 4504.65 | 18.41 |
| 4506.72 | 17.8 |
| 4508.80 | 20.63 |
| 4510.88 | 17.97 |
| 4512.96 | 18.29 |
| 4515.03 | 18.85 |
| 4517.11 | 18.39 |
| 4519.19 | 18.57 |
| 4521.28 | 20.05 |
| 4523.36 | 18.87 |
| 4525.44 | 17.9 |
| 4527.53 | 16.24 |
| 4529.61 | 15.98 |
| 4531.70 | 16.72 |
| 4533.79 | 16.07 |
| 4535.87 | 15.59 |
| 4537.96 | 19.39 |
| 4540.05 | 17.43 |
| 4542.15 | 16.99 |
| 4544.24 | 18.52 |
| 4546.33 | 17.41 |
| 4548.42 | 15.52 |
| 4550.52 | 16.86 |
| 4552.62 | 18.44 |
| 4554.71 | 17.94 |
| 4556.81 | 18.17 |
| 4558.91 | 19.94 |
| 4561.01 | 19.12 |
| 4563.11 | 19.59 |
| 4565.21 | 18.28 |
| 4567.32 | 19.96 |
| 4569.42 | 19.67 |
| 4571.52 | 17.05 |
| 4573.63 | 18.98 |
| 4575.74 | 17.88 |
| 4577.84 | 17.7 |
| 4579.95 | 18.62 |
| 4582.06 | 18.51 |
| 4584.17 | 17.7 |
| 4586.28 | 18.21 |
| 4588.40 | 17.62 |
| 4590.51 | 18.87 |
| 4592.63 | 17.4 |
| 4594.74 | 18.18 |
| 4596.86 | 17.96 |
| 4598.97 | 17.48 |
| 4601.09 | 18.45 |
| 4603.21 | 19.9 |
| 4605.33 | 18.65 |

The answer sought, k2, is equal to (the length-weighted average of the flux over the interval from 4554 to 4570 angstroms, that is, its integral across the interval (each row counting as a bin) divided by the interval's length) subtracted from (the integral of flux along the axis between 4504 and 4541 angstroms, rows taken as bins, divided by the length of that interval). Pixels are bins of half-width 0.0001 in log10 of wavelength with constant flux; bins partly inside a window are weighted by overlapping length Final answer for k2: -1.1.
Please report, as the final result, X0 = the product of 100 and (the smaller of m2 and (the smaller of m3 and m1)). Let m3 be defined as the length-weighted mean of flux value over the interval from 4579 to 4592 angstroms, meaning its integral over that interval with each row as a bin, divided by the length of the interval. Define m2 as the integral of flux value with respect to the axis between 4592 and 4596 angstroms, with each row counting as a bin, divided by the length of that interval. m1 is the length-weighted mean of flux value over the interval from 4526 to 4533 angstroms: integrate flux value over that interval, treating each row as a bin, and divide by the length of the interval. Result 1640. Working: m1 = 16.4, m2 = 17.8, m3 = 18.2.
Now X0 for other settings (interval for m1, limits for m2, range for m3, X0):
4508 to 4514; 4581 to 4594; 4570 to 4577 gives 1805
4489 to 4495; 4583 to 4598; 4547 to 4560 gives 1710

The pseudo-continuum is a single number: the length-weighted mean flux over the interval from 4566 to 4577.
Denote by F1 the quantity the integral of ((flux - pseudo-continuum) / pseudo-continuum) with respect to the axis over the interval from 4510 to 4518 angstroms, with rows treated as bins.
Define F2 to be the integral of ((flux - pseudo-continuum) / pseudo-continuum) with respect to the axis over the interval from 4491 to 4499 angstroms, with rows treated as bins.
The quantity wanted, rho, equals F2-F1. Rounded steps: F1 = -0.1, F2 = -0.6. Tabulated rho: -0.5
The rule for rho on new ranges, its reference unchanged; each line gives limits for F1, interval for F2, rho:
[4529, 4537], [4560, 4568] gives 1.3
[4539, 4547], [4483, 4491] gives -0.1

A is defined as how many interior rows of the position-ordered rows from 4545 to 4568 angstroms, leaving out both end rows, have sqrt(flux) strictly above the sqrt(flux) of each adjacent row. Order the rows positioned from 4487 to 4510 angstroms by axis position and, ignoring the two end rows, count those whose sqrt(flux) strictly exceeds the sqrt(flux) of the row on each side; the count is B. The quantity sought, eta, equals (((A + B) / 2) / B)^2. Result 0.77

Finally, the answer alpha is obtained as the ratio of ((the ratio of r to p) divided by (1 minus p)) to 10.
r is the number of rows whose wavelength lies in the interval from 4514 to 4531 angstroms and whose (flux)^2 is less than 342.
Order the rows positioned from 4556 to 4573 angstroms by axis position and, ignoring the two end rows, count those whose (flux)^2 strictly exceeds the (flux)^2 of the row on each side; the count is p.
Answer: -0.07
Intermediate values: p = 3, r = 4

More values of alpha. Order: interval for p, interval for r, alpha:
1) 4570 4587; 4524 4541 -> -0.35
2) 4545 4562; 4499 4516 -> -0.25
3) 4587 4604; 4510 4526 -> -0.20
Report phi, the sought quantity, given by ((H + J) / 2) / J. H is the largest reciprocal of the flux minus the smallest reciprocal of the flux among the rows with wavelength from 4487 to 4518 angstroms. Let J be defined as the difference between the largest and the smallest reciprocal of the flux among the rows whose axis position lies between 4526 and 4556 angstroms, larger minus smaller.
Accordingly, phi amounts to 1.04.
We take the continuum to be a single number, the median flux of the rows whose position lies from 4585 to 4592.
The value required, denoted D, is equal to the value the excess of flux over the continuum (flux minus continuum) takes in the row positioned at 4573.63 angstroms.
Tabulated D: 0.8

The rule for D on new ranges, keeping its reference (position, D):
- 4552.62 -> 0.2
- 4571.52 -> -1.2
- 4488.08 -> -2.2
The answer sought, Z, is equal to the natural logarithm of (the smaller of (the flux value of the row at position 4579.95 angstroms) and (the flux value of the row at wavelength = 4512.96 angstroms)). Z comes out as 2.91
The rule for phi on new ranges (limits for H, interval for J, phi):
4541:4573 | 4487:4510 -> 1.02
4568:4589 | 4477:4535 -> 0.78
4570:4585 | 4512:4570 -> 0.70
